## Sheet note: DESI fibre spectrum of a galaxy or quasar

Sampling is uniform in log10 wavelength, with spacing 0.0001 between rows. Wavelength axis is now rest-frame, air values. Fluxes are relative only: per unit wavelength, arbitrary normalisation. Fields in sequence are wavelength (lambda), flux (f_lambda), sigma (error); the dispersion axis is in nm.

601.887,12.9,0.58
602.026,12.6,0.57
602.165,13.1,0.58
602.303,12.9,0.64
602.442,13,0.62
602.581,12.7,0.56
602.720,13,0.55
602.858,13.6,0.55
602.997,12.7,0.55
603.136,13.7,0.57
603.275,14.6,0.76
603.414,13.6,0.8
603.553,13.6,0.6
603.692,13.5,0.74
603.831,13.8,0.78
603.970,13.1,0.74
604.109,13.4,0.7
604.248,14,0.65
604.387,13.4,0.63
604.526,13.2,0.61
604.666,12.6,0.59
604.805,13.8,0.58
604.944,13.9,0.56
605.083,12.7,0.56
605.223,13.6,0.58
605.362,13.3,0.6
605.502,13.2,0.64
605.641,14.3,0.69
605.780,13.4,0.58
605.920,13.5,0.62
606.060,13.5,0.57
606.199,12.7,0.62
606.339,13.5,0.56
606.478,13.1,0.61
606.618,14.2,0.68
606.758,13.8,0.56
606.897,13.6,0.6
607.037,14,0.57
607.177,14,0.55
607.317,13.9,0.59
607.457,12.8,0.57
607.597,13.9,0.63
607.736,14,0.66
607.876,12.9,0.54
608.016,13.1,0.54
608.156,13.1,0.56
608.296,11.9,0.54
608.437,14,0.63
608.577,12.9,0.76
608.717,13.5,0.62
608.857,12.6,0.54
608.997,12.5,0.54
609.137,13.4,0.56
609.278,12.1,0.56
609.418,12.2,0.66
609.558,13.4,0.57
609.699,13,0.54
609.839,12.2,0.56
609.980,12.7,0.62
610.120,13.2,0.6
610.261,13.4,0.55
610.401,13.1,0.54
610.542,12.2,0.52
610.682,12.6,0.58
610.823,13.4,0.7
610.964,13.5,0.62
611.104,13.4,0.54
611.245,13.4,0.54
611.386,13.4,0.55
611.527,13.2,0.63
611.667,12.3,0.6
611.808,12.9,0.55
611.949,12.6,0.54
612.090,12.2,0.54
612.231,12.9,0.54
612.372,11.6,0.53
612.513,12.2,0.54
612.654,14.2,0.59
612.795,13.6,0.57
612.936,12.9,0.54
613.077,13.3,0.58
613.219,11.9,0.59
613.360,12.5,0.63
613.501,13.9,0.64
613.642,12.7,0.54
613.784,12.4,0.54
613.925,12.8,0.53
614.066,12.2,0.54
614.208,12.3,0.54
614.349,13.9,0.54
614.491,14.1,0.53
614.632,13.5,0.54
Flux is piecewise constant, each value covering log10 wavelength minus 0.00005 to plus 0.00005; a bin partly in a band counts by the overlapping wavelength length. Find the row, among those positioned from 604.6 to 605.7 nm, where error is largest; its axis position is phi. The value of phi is 605.641 nm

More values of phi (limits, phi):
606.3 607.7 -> 606.618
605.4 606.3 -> 605.641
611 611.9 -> 611.527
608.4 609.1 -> 608.577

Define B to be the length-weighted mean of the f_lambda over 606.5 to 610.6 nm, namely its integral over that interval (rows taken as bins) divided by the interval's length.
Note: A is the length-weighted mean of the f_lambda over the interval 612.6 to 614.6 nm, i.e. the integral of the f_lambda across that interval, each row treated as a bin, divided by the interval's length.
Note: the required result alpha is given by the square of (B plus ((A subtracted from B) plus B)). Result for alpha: 698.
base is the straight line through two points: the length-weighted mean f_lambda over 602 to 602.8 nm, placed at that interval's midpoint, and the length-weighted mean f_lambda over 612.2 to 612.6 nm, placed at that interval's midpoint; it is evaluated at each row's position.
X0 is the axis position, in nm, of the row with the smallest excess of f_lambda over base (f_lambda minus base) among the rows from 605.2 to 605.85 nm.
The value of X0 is 605.502 nm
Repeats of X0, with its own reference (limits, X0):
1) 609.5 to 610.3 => 609.839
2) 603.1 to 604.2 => 603.970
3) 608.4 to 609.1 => 608.997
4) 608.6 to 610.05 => 609.278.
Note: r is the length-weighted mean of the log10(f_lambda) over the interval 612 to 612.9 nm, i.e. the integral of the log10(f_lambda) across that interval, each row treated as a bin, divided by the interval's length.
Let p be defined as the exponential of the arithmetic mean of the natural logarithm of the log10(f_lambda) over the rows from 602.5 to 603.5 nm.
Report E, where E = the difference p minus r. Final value 0.021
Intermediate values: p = 1.13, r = 1.11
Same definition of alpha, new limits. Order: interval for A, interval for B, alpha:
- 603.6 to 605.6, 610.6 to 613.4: 640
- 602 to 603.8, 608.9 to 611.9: 649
